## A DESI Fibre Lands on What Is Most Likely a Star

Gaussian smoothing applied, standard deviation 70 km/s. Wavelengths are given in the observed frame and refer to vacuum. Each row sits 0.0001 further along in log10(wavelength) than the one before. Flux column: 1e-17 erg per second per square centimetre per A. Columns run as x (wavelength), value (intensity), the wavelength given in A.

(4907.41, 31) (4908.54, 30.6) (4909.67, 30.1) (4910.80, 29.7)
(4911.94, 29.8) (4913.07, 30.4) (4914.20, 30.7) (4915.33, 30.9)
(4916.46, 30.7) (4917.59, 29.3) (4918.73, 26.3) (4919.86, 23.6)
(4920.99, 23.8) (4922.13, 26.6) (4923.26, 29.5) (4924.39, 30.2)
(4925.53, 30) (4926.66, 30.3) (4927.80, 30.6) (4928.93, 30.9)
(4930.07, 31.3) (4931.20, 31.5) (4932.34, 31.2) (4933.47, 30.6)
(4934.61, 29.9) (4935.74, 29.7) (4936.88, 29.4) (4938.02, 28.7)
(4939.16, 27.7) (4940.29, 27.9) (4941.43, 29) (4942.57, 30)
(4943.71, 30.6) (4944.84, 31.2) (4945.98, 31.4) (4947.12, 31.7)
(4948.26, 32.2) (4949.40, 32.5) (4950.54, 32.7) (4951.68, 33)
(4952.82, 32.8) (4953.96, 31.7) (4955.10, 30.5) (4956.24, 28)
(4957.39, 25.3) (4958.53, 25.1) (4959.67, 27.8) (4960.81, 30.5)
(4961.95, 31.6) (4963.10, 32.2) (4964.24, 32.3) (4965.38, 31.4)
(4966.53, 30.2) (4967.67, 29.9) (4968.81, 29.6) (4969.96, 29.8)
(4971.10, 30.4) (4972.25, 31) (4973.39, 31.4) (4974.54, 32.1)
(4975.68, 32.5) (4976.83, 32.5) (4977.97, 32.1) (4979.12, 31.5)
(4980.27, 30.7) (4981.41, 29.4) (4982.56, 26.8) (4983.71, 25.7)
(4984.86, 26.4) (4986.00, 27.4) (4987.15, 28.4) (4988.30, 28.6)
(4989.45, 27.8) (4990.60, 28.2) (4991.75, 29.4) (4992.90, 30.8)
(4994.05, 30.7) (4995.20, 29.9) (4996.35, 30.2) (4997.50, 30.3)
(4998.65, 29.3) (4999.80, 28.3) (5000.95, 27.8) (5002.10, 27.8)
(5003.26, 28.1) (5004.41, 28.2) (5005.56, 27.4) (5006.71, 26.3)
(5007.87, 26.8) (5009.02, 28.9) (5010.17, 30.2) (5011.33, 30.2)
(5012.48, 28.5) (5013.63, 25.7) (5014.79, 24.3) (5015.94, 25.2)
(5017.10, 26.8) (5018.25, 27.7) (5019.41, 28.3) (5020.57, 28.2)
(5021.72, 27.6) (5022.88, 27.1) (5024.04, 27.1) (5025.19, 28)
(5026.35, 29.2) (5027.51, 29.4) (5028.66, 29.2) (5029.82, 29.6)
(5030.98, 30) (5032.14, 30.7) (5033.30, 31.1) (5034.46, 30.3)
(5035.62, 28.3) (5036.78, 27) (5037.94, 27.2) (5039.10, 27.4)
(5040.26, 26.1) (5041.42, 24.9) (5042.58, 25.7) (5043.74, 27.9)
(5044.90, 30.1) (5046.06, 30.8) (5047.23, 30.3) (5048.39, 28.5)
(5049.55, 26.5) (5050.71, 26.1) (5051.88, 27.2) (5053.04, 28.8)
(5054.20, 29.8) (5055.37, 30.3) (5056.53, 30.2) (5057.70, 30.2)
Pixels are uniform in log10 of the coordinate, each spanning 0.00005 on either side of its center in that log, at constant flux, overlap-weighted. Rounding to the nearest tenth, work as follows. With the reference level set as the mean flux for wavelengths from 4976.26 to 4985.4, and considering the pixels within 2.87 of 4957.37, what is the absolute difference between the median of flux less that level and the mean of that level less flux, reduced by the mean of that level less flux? 1.6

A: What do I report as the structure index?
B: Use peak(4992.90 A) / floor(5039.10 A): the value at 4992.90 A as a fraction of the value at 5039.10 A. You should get 1.12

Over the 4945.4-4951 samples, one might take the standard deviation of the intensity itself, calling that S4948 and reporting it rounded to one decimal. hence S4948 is 0.5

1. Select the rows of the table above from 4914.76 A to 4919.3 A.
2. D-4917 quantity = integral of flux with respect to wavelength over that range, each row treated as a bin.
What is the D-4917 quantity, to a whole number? 133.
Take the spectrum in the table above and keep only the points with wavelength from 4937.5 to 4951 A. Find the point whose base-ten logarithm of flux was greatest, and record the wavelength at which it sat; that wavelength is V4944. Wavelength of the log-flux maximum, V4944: 4950.54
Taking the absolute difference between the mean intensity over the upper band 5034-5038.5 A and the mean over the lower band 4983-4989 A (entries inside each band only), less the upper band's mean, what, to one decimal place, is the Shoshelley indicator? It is -27.3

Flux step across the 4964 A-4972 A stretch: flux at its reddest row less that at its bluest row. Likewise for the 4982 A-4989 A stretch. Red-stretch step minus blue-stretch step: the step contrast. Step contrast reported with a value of 3.7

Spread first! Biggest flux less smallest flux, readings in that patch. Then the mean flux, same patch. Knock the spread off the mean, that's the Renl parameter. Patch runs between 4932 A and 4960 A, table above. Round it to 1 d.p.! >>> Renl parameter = 22.1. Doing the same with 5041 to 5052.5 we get 21.9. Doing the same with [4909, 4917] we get 29.1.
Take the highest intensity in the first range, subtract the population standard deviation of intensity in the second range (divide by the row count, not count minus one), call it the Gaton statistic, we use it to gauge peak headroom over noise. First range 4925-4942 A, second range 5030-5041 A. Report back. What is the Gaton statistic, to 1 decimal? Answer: 29.7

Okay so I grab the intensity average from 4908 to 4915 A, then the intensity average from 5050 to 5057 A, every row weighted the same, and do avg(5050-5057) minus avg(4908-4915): -1.5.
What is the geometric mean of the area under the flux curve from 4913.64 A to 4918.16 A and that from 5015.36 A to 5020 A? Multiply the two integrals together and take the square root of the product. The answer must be 131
